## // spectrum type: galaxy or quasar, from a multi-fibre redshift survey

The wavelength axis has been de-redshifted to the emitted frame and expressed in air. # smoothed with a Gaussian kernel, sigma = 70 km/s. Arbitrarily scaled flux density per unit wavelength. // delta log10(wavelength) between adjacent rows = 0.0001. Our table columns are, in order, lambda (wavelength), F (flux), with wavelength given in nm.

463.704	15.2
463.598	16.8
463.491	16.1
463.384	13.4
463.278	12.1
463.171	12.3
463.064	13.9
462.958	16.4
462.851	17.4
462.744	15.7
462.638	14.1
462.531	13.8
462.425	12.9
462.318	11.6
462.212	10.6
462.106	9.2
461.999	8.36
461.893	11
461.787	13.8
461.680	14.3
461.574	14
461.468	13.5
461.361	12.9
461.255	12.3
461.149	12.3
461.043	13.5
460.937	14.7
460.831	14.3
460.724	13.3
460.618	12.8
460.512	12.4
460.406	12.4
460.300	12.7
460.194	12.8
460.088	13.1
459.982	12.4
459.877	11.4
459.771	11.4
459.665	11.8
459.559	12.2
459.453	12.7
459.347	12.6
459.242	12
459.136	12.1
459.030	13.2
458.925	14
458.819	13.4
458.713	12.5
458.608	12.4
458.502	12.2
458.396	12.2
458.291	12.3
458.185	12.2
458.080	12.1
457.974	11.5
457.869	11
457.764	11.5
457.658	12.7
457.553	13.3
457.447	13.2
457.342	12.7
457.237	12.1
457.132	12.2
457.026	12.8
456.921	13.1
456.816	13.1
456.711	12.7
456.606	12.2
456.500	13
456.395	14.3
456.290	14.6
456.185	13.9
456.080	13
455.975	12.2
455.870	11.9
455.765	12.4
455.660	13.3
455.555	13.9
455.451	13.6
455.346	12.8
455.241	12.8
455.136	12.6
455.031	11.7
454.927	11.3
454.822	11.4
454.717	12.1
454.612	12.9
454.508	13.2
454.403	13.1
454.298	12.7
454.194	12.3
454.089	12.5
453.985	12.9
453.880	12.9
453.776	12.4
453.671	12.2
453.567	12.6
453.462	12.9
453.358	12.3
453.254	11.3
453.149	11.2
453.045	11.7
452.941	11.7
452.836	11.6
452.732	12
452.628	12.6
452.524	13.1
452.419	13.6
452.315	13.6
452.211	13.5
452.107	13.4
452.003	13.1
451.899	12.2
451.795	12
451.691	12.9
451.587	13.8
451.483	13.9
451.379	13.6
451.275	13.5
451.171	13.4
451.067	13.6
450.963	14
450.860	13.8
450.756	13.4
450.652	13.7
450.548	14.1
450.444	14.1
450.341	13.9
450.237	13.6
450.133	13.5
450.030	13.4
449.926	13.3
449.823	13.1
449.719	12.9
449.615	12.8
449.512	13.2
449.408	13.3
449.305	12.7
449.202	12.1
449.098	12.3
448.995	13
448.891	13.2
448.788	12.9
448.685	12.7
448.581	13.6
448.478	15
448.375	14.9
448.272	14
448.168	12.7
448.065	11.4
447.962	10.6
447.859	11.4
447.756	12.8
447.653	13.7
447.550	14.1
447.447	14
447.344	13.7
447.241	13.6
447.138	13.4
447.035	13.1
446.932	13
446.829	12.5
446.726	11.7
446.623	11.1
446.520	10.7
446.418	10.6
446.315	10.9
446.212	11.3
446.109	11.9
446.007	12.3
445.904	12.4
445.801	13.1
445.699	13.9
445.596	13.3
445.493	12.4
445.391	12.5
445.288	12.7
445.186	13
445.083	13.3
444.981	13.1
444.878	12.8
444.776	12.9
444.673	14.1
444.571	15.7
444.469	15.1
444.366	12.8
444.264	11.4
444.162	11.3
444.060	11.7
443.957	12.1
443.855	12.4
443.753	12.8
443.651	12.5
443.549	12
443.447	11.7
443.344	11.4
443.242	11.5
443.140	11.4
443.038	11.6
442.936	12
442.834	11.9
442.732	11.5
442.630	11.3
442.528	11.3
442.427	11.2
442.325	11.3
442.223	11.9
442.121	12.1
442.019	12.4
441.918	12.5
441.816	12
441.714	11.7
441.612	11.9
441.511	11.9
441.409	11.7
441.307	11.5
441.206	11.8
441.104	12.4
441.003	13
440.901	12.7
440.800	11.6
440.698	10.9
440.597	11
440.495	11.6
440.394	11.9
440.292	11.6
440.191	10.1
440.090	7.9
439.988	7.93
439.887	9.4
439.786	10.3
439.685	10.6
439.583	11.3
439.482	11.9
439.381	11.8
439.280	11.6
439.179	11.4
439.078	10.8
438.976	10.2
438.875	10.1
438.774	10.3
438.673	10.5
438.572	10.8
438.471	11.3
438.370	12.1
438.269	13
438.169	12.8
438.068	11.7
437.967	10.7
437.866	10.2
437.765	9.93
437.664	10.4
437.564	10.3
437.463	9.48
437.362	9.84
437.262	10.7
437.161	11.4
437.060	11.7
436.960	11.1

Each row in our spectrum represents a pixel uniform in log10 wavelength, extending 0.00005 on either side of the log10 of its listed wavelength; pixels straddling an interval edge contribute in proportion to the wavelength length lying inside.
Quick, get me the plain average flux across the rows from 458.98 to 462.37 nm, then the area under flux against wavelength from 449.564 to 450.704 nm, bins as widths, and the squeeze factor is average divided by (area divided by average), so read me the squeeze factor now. 10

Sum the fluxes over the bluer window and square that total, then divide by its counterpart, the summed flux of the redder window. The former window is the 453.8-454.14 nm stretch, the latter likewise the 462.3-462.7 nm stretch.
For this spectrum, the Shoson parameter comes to 28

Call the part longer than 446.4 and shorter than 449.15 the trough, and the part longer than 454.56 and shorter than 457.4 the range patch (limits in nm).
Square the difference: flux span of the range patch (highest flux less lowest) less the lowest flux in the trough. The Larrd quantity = 53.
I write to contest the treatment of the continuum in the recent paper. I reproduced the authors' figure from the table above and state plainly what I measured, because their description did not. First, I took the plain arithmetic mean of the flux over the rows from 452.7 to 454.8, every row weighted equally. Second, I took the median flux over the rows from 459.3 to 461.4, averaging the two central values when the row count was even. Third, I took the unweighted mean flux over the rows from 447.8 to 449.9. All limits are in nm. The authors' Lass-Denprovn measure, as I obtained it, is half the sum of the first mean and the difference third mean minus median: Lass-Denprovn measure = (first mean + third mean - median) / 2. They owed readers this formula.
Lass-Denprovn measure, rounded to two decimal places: 6.28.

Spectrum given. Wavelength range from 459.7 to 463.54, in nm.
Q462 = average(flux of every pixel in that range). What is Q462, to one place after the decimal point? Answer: 13.0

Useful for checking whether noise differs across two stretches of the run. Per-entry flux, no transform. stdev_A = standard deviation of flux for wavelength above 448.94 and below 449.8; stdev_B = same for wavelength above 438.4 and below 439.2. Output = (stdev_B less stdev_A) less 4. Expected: -3.9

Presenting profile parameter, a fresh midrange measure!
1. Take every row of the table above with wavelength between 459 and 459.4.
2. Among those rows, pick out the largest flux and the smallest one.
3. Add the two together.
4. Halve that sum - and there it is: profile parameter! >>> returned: 12.60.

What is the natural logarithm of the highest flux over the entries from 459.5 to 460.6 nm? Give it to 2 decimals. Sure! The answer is 2.57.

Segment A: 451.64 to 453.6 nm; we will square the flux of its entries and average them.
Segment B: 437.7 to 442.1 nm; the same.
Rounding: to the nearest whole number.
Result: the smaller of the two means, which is 127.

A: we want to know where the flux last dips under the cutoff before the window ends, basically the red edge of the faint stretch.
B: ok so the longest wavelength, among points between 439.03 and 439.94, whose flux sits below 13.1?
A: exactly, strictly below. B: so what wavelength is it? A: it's 439.887 nm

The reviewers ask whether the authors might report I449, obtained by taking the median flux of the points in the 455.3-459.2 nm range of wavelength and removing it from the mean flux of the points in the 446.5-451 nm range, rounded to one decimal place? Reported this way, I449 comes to 0.4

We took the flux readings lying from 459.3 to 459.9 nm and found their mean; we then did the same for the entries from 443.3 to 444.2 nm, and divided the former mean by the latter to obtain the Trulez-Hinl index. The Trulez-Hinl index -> 1.00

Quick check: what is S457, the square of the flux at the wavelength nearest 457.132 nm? 149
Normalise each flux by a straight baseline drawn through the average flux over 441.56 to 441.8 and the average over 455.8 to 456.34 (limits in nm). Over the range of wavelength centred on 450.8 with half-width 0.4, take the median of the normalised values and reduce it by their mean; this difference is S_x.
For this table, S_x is -0.001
